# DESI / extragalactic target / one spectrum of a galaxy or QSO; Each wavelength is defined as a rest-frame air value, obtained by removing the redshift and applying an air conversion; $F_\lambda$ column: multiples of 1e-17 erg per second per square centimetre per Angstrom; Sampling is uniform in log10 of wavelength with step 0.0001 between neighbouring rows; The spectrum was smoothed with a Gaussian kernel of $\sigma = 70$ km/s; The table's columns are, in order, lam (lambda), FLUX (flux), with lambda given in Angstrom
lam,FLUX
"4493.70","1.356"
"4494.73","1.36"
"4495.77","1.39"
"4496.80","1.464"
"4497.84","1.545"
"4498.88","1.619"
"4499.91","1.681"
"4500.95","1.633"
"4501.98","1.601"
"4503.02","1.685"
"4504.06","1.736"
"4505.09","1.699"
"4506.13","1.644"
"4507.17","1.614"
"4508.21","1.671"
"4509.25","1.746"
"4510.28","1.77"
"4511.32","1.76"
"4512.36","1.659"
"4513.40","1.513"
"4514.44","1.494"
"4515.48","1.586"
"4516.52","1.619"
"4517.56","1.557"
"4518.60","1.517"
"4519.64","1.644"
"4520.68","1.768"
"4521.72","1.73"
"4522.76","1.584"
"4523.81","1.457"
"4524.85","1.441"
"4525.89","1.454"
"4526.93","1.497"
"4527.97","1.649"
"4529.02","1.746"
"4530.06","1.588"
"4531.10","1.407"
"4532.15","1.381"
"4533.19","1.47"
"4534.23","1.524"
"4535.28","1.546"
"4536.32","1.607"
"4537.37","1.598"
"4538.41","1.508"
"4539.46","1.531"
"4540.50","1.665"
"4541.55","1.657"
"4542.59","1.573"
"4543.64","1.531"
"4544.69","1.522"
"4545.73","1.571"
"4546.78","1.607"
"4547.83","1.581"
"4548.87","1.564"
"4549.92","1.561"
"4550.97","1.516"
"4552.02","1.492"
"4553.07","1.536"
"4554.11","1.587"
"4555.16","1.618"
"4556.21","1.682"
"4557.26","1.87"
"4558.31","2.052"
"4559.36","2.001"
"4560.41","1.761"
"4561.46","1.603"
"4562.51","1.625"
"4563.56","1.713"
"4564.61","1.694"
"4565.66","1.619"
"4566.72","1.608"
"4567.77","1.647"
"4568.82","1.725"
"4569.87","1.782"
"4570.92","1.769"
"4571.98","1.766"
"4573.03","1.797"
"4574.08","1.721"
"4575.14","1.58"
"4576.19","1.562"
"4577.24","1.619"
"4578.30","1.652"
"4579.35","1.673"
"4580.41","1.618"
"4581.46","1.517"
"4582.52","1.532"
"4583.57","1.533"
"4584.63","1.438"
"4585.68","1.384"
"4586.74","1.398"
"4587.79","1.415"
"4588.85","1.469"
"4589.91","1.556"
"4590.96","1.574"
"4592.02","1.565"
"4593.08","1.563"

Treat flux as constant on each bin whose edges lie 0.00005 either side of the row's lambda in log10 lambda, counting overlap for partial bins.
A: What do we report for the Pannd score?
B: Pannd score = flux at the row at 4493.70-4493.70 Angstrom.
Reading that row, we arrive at 1.356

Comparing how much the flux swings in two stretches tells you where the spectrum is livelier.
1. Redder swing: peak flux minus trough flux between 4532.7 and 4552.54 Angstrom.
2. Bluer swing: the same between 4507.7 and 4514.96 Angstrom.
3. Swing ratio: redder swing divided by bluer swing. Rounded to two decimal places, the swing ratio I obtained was 0.71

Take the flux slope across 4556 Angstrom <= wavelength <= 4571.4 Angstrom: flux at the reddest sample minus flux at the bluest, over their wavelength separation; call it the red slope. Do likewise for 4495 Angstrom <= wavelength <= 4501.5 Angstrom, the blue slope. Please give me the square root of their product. 0.0167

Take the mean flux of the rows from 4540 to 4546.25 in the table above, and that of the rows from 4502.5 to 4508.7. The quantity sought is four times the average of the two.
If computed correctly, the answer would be 6.52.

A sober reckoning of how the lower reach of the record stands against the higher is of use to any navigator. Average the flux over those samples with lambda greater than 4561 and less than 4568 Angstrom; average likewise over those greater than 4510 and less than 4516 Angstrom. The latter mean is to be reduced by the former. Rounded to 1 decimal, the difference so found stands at 0.0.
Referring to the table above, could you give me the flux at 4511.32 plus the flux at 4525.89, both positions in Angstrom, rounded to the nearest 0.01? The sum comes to 3.21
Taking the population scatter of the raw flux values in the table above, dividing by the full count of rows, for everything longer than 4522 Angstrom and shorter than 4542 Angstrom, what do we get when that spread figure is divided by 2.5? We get 0.0379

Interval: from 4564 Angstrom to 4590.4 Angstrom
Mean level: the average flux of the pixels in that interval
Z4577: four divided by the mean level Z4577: 2.50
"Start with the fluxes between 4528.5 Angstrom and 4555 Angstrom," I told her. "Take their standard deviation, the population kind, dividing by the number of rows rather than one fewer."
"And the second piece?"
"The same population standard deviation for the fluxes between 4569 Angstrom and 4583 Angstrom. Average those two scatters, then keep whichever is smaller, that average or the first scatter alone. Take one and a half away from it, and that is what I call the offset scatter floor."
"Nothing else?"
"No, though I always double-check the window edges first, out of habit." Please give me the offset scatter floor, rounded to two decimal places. -1.43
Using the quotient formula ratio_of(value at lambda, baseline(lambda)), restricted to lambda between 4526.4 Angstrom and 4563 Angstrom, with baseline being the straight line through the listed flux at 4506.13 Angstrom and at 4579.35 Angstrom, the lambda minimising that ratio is 4532.15 Angstrom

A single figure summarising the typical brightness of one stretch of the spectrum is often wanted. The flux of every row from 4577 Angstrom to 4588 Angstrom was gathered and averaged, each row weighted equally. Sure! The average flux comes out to 1.53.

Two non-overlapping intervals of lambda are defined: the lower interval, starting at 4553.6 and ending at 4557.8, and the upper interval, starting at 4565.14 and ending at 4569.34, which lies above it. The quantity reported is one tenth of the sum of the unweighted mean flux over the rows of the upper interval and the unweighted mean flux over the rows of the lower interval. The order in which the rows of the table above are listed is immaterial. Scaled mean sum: 0.334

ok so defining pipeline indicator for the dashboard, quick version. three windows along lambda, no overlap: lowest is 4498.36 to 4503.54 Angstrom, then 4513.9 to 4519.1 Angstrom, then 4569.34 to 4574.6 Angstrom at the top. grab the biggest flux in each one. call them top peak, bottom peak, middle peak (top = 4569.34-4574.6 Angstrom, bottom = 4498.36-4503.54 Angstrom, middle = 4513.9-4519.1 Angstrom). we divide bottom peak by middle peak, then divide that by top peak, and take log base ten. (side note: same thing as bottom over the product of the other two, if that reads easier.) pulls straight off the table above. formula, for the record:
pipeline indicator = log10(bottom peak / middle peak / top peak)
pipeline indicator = -0.237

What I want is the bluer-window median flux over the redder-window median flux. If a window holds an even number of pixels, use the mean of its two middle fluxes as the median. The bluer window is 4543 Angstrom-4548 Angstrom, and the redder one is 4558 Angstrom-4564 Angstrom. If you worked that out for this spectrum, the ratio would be 0.90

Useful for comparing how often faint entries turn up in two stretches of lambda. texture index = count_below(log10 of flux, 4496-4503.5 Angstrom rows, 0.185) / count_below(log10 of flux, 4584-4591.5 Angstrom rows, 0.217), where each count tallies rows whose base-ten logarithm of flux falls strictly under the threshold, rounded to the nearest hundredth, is 0.14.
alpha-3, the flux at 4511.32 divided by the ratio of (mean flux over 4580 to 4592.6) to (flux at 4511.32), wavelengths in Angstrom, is 2.07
